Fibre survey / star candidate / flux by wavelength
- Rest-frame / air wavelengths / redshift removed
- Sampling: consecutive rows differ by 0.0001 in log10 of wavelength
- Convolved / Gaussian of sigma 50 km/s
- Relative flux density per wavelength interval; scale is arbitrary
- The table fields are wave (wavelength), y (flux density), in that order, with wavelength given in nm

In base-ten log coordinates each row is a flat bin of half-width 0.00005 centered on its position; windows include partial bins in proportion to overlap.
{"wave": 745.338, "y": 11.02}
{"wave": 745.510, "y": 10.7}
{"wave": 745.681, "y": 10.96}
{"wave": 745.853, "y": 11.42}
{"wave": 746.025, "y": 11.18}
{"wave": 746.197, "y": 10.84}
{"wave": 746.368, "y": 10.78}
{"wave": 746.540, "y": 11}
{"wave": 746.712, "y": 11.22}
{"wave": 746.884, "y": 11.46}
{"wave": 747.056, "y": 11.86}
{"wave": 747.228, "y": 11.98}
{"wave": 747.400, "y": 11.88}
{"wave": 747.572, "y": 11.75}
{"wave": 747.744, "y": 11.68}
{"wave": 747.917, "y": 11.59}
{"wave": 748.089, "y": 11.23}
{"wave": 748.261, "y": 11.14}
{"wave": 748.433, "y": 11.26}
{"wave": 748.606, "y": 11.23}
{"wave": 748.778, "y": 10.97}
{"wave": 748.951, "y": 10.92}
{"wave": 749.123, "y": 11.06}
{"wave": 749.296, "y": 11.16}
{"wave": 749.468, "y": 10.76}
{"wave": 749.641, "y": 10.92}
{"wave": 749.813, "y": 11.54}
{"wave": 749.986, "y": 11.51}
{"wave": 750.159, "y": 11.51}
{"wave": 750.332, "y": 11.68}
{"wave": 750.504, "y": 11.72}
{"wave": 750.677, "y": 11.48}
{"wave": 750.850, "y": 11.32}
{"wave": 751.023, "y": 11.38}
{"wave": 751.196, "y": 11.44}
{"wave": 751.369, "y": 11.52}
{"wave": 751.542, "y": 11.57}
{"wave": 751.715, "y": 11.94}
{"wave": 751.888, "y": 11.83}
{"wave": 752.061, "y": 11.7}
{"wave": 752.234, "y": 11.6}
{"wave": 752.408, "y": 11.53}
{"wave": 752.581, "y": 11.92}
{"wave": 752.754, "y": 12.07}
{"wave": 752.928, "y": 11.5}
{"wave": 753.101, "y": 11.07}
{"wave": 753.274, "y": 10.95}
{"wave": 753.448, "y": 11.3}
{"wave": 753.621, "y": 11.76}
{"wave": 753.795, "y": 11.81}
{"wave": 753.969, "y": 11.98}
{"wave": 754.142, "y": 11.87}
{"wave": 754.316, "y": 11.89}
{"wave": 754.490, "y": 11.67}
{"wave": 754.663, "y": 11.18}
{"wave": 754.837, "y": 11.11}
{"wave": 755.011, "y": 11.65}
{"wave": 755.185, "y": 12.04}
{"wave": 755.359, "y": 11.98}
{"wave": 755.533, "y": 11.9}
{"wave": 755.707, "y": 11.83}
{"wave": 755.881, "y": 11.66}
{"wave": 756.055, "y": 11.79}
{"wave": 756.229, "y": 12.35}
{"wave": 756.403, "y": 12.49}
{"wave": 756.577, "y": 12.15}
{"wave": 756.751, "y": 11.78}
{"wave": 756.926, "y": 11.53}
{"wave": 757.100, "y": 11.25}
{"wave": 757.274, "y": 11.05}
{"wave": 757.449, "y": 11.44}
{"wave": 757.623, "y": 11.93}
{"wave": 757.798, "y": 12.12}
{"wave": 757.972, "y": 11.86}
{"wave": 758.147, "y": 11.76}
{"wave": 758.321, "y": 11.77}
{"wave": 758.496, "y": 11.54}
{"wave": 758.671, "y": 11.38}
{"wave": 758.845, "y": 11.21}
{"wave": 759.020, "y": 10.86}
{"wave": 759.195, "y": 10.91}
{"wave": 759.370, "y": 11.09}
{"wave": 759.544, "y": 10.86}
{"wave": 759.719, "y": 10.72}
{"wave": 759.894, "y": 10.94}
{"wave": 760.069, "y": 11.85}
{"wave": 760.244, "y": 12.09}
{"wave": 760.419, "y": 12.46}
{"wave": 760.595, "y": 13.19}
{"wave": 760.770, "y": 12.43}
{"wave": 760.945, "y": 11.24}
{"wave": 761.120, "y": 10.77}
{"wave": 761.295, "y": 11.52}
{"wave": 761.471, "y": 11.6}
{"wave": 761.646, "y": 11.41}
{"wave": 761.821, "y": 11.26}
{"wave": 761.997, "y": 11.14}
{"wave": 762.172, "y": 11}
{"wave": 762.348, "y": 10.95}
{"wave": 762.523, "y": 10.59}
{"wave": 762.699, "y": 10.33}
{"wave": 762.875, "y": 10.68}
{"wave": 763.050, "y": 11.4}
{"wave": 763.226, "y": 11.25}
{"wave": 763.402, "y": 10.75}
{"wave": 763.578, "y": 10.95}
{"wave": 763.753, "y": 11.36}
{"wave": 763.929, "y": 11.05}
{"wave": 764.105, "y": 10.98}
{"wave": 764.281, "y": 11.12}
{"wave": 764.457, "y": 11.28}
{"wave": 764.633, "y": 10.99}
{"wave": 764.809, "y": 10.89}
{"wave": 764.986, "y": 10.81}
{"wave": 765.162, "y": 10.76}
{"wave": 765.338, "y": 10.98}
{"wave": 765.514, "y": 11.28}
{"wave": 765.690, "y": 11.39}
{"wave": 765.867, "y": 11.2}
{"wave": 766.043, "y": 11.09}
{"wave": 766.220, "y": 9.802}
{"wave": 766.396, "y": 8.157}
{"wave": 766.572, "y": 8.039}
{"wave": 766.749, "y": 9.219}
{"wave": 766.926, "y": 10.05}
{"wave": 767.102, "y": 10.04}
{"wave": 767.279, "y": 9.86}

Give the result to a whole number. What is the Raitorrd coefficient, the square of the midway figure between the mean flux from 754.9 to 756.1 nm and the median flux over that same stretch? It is 140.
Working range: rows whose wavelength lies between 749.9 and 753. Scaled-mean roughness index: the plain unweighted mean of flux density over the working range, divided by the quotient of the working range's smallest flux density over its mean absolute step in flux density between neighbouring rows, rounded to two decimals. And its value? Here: 0.17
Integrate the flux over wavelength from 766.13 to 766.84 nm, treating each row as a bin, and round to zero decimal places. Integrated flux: 6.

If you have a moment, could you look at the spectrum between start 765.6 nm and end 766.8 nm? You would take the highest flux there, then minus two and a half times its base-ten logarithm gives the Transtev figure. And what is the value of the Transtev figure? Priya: -2.64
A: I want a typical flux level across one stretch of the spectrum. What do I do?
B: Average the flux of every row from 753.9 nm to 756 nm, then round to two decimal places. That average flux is 11.73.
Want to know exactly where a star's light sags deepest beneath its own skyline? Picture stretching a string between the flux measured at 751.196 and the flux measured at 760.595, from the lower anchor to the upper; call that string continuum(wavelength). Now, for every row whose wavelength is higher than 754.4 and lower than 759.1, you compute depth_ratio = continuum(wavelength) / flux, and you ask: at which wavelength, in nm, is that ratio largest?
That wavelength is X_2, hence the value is 759.020 nm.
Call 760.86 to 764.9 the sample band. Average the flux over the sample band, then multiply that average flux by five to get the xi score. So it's 55.3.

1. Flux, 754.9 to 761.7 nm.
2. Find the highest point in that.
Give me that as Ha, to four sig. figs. 13.19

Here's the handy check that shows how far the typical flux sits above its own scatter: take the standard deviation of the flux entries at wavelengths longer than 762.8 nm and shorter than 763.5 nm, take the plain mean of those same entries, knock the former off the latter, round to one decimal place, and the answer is 10.7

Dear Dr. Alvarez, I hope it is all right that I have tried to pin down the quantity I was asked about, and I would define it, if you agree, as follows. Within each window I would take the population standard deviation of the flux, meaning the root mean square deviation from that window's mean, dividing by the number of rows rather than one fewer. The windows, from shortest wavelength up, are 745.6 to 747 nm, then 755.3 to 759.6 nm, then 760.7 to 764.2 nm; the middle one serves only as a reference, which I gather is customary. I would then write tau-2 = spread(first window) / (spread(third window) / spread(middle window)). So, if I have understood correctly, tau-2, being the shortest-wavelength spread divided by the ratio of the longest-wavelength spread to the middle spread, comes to 0.24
